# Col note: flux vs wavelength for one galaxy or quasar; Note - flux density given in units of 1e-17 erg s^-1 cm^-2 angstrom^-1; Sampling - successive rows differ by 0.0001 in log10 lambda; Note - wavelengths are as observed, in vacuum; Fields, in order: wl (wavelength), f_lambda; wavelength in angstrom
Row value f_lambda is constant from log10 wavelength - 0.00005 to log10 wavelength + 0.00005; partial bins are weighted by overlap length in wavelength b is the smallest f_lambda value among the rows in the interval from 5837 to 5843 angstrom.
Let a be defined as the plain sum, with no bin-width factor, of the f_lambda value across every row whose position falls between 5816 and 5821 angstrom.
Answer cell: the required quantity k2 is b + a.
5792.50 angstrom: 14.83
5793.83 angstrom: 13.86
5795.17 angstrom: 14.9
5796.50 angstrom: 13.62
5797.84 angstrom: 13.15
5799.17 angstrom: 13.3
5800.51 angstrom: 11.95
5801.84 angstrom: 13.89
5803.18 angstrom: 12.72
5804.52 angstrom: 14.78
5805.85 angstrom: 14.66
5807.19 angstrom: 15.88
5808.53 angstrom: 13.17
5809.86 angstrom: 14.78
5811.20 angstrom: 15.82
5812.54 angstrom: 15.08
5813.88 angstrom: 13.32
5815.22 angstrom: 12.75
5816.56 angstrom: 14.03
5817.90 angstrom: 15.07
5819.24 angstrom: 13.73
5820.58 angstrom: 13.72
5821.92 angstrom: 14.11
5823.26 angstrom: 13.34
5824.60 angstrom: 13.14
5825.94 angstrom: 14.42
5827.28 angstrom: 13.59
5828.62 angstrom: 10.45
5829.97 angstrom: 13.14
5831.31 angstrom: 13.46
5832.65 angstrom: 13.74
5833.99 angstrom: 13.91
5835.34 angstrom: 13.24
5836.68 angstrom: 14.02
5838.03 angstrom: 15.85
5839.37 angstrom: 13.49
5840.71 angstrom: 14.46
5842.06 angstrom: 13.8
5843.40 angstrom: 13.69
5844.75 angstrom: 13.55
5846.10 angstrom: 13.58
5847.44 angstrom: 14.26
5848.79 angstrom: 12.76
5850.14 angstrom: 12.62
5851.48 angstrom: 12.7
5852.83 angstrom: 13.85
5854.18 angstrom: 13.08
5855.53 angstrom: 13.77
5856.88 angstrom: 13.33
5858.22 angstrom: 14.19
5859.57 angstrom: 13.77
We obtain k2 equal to 70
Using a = 57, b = 13.49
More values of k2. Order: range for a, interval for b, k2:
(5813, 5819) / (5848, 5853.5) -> 68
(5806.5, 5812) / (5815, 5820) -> 72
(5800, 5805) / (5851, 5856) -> 66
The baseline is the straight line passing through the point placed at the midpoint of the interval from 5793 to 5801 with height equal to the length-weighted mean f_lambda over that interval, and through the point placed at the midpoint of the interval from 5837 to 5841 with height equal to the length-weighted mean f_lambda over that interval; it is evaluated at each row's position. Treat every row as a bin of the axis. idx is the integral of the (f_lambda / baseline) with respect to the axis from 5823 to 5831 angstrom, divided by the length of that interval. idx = 0.91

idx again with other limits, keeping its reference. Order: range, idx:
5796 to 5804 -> 0.96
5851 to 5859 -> 0.90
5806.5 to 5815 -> 1.05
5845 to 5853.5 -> 0.90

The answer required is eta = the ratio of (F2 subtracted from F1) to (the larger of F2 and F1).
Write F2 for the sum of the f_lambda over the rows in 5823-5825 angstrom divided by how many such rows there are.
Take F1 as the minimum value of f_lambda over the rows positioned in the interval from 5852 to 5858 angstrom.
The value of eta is -0.012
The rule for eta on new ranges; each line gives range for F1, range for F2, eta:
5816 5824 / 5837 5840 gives -0.091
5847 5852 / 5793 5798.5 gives -0.091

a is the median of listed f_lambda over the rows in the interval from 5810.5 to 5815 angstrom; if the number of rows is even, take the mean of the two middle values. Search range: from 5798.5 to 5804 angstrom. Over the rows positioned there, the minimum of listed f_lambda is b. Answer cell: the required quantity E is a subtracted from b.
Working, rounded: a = 15.1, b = 11.95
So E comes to -3.1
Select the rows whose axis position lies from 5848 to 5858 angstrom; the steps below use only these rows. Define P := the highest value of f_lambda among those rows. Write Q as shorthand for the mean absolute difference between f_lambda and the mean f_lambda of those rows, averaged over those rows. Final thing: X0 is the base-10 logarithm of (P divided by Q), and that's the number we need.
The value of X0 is 1.52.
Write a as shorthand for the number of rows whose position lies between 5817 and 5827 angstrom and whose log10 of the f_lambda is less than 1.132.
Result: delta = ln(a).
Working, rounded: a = 2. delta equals 0.7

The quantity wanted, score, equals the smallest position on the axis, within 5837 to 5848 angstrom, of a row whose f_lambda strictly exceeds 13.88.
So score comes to 5838.03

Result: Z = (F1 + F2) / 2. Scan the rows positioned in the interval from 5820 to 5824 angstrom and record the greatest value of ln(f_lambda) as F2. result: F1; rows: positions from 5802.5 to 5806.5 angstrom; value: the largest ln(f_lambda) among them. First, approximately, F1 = 2.69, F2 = 2.65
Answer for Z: 2.67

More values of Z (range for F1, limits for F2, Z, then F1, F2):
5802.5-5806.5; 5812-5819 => 2.70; 2.69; 2.71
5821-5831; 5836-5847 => 2.72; 2.67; 2.76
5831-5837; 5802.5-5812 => 2.70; 2.64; 2.77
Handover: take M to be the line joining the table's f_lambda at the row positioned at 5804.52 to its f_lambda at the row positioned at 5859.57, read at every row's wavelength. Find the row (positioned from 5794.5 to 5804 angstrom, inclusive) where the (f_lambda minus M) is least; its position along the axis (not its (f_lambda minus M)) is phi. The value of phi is 5800.51 angstrom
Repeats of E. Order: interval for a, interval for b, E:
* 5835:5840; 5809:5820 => -1.0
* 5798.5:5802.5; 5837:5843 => 0.2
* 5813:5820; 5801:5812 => -1.0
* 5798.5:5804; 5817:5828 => 0.1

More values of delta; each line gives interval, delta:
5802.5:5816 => 1.4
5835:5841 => 0.7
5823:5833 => 1.6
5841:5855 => 1.6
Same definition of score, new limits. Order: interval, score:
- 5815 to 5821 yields 5816.56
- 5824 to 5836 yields 5825.94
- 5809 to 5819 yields 5809.86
